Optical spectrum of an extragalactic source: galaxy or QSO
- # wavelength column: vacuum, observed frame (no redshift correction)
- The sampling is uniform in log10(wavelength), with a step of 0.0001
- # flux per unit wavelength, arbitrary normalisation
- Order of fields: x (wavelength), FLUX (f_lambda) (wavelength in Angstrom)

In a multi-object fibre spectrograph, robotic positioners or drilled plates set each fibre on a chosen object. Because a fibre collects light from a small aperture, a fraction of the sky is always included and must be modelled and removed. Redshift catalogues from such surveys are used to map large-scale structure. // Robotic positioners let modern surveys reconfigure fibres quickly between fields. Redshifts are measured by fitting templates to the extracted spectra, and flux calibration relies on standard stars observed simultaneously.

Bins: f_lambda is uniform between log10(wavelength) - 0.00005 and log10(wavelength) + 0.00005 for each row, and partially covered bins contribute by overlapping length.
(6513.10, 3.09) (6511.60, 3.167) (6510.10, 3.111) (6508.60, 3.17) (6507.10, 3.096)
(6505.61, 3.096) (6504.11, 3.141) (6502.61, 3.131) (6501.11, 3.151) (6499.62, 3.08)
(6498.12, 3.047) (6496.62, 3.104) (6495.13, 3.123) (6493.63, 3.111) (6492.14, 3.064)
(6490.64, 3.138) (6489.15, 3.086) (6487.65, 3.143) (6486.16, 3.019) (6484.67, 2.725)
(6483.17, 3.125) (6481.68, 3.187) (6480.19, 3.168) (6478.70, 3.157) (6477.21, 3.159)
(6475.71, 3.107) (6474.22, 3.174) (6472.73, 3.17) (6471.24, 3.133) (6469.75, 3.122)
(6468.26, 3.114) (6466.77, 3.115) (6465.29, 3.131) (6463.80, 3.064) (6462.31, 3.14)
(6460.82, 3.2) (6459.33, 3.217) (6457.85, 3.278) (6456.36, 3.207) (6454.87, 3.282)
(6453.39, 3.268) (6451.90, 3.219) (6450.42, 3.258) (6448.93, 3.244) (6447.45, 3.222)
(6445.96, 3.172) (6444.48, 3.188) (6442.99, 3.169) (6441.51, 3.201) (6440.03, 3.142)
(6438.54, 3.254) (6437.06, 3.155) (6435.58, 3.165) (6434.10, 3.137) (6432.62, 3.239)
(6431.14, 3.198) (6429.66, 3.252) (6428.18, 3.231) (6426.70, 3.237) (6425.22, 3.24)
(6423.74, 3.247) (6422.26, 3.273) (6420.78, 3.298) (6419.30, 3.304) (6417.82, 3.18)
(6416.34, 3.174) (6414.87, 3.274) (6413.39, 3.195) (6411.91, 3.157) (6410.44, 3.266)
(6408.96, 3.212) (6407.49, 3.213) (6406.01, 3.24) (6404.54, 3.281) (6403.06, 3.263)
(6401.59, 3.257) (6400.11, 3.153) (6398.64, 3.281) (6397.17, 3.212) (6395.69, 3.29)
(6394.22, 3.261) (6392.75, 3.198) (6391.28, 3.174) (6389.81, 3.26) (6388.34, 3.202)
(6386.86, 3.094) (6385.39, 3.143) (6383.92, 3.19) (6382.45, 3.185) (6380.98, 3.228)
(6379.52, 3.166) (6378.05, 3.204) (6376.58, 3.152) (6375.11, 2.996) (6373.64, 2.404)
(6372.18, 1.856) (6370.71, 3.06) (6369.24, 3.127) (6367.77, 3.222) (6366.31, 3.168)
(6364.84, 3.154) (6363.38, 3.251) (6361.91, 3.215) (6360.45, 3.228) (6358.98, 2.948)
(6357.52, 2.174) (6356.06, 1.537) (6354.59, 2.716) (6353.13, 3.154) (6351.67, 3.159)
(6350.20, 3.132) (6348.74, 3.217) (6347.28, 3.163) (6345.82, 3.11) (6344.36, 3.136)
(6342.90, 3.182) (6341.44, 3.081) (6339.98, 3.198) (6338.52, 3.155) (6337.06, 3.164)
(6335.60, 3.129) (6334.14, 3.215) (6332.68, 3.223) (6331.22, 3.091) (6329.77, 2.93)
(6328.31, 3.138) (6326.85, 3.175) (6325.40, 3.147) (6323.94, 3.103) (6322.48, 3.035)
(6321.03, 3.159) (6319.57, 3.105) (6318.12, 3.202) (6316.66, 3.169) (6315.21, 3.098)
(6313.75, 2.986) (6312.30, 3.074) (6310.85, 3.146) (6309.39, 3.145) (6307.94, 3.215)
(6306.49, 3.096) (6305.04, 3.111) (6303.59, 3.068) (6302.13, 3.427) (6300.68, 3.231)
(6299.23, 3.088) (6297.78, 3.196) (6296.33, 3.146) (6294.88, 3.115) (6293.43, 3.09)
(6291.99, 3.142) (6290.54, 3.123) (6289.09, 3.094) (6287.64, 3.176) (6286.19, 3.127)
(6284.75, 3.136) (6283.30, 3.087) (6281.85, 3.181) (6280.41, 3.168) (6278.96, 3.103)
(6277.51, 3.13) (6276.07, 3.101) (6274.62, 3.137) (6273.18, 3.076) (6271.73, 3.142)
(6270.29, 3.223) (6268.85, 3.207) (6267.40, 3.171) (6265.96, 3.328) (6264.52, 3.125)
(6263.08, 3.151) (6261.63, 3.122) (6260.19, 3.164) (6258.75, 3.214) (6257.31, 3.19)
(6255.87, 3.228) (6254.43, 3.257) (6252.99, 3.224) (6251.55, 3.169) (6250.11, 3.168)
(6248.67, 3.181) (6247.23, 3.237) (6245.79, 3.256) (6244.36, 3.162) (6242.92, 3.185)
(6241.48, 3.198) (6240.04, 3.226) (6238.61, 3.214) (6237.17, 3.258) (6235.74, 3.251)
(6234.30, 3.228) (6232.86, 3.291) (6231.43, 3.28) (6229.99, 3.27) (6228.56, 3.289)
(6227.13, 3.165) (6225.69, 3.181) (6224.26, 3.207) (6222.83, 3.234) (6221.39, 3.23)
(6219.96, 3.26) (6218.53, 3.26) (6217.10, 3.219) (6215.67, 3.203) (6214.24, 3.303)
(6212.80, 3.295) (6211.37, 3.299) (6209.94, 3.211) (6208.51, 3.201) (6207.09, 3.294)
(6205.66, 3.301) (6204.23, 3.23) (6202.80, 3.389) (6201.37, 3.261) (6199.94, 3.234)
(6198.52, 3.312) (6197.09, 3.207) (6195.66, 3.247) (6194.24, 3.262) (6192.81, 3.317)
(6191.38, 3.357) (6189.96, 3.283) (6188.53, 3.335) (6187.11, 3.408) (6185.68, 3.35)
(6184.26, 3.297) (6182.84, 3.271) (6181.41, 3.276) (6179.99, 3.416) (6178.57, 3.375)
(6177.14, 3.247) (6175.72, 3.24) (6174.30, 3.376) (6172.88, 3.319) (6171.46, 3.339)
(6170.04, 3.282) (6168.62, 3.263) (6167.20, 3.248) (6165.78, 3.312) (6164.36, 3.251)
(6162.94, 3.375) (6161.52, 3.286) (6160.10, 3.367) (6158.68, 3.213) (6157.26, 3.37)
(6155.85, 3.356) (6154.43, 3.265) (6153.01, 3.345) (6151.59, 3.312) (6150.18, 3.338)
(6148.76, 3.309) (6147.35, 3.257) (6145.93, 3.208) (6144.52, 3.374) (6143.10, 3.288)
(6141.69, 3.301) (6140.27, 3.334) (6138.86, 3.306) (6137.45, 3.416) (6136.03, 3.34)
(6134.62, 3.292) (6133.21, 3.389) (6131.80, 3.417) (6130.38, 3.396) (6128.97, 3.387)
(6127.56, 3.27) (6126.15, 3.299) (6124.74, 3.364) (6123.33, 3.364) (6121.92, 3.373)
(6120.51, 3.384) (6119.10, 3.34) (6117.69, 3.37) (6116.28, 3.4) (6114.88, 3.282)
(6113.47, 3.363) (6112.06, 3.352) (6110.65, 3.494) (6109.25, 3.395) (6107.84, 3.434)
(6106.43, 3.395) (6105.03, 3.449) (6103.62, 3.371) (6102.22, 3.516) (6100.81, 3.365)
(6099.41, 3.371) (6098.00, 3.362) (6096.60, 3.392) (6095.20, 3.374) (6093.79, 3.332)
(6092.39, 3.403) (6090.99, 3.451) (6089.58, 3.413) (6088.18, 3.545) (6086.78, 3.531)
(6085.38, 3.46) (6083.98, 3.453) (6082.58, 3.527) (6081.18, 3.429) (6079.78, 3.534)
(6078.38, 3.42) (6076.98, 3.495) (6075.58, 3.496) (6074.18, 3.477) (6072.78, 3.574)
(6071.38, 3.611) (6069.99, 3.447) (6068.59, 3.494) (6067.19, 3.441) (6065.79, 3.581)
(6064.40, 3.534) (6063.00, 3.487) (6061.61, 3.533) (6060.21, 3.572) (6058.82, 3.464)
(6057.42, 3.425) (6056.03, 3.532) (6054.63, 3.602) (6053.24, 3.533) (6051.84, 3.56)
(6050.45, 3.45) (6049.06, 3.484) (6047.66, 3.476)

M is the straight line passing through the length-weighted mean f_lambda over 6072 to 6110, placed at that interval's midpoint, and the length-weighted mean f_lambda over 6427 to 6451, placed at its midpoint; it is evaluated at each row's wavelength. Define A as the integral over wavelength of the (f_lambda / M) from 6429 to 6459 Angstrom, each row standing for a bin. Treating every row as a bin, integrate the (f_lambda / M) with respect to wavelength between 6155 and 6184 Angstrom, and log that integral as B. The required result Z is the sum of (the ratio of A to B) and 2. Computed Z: 3.06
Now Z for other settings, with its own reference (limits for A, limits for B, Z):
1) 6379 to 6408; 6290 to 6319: 3.04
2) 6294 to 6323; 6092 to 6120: 3.00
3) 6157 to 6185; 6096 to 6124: 2.99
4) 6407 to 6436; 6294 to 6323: 3.05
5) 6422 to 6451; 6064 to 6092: 3.03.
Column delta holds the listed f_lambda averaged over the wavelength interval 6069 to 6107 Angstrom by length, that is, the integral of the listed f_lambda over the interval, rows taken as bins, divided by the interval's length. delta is 3.45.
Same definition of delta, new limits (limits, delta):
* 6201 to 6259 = 3.24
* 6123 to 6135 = 3.35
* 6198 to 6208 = 3.29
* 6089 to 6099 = 3.39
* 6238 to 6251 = 3.20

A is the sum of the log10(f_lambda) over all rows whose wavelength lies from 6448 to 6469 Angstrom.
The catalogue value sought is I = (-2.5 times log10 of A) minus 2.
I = -4.122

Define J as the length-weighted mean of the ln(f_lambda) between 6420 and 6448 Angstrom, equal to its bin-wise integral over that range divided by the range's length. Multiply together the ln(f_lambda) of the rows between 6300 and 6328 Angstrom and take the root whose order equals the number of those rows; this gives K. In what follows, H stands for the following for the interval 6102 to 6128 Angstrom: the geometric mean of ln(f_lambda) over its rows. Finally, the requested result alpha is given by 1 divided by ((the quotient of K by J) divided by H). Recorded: 1.24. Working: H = 1.22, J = 1.166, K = 1.14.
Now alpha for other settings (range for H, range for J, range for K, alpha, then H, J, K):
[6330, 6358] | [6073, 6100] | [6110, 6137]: 1.08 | 1.06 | 1.237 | 1.21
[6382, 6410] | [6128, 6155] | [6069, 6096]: 1.13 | 1.17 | 1.203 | 1.24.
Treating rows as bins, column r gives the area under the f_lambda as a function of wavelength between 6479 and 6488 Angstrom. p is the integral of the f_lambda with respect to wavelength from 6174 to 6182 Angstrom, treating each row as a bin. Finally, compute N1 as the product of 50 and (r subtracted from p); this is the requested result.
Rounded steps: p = 26.6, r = 27.6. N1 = -51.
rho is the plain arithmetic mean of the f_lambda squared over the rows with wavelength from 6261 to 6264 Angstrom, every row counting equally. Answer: 9.8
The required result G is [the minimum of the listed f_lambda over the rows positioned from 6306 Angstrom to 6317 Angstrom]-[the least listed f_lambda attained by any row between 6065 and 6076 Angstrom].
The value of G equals -0.5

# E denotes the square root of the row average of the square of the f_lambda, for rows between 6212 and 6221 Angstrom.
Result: 3.26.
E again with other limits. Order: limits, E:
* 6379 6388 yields 3.17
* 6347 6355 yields 3.09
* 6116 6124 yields 3.37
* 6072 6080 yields 3.50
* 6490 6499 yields 3.10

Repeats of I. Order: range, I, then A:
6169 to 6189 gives -4.159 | 7.30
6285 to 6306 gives -4.109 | 6.98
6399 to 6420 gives -4.131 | 7.12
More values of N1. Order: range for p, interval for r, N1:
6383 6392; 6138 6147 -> -57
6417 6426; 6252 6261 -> 18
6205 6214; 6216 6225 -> 15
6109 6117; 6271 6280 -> -49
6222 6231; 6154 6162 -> 126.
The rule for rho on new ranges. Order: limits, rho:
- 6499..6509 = 9.8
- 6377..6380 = 10.1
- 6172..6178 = 10.9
